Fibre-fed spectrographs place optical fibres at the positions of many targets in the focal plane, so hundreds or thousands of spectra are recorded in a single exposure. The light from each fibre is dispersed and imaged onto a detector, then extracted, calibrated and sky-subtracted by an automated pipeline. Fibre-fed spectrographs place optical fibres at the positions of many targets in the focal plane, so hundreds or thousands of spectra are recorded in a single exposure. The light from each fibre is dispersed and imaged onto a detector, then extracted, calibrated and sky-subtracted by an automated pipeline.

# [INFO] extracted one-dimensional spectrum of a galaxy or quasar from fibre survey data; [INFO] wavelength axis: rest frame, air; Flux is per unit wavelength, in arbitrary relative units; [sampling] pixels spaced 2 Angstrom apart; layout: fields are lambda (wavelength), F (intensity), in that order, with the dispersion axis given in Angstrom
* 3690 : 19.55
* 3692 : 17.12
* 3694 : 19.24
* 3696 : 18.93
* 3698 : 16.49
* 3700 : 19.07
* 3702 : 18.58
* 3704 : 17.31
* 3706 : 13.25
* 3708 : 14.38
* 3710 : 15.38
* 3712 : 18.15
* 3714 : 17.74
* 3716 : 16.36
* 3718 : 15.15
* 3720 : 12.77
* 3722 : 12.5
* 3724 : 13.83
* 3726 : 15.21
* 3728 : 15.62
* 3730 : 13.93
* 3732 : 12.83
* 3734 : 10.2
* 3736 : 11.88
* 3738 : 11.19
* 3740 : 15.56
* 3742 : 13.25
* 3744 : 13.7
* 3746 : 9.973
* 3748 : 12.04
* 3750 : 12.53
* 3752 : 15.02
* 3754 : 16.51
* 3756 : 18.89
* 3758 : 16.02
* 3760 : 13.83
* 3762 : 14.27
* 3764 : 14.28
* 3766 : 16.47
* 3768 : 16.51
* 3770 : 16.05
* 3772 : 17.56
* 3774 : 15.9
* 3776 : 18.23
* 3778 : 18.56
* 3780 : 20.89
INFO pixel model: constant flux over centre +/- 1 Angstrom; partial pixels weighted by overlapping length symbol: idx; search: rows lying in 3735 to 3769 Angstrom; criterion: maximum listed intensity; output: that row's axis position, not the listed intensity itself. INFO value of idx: 3756 Angstrom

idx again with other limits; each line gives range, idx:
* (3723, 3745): 3728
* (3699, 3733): 3700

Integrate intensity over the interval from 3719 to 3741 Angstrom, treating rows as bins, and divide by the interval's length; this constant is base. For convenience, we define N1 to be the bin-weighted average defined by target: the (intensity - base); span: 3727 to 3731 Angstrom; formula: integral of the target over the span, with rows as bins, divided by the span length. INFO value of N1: 1.5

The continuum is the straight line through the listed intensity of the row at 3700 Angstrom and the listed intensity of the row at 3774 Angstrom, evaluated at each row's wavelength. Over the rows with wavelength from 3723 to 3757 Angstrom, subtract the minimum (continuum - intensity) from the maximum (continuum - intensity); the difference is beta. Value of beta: 9.6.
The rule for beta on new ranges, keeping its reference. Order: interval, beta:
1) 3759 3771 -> 3.0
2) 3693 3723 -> 5.6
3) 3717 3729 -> 3.4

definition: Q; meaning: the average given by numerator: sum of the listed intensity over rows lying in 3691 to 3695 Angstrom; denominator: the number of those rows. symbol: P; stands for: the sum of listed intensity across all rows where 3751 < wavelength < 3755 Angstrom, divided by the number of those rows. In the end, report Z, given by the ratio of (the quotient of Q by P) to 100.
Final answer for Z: 0.0115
